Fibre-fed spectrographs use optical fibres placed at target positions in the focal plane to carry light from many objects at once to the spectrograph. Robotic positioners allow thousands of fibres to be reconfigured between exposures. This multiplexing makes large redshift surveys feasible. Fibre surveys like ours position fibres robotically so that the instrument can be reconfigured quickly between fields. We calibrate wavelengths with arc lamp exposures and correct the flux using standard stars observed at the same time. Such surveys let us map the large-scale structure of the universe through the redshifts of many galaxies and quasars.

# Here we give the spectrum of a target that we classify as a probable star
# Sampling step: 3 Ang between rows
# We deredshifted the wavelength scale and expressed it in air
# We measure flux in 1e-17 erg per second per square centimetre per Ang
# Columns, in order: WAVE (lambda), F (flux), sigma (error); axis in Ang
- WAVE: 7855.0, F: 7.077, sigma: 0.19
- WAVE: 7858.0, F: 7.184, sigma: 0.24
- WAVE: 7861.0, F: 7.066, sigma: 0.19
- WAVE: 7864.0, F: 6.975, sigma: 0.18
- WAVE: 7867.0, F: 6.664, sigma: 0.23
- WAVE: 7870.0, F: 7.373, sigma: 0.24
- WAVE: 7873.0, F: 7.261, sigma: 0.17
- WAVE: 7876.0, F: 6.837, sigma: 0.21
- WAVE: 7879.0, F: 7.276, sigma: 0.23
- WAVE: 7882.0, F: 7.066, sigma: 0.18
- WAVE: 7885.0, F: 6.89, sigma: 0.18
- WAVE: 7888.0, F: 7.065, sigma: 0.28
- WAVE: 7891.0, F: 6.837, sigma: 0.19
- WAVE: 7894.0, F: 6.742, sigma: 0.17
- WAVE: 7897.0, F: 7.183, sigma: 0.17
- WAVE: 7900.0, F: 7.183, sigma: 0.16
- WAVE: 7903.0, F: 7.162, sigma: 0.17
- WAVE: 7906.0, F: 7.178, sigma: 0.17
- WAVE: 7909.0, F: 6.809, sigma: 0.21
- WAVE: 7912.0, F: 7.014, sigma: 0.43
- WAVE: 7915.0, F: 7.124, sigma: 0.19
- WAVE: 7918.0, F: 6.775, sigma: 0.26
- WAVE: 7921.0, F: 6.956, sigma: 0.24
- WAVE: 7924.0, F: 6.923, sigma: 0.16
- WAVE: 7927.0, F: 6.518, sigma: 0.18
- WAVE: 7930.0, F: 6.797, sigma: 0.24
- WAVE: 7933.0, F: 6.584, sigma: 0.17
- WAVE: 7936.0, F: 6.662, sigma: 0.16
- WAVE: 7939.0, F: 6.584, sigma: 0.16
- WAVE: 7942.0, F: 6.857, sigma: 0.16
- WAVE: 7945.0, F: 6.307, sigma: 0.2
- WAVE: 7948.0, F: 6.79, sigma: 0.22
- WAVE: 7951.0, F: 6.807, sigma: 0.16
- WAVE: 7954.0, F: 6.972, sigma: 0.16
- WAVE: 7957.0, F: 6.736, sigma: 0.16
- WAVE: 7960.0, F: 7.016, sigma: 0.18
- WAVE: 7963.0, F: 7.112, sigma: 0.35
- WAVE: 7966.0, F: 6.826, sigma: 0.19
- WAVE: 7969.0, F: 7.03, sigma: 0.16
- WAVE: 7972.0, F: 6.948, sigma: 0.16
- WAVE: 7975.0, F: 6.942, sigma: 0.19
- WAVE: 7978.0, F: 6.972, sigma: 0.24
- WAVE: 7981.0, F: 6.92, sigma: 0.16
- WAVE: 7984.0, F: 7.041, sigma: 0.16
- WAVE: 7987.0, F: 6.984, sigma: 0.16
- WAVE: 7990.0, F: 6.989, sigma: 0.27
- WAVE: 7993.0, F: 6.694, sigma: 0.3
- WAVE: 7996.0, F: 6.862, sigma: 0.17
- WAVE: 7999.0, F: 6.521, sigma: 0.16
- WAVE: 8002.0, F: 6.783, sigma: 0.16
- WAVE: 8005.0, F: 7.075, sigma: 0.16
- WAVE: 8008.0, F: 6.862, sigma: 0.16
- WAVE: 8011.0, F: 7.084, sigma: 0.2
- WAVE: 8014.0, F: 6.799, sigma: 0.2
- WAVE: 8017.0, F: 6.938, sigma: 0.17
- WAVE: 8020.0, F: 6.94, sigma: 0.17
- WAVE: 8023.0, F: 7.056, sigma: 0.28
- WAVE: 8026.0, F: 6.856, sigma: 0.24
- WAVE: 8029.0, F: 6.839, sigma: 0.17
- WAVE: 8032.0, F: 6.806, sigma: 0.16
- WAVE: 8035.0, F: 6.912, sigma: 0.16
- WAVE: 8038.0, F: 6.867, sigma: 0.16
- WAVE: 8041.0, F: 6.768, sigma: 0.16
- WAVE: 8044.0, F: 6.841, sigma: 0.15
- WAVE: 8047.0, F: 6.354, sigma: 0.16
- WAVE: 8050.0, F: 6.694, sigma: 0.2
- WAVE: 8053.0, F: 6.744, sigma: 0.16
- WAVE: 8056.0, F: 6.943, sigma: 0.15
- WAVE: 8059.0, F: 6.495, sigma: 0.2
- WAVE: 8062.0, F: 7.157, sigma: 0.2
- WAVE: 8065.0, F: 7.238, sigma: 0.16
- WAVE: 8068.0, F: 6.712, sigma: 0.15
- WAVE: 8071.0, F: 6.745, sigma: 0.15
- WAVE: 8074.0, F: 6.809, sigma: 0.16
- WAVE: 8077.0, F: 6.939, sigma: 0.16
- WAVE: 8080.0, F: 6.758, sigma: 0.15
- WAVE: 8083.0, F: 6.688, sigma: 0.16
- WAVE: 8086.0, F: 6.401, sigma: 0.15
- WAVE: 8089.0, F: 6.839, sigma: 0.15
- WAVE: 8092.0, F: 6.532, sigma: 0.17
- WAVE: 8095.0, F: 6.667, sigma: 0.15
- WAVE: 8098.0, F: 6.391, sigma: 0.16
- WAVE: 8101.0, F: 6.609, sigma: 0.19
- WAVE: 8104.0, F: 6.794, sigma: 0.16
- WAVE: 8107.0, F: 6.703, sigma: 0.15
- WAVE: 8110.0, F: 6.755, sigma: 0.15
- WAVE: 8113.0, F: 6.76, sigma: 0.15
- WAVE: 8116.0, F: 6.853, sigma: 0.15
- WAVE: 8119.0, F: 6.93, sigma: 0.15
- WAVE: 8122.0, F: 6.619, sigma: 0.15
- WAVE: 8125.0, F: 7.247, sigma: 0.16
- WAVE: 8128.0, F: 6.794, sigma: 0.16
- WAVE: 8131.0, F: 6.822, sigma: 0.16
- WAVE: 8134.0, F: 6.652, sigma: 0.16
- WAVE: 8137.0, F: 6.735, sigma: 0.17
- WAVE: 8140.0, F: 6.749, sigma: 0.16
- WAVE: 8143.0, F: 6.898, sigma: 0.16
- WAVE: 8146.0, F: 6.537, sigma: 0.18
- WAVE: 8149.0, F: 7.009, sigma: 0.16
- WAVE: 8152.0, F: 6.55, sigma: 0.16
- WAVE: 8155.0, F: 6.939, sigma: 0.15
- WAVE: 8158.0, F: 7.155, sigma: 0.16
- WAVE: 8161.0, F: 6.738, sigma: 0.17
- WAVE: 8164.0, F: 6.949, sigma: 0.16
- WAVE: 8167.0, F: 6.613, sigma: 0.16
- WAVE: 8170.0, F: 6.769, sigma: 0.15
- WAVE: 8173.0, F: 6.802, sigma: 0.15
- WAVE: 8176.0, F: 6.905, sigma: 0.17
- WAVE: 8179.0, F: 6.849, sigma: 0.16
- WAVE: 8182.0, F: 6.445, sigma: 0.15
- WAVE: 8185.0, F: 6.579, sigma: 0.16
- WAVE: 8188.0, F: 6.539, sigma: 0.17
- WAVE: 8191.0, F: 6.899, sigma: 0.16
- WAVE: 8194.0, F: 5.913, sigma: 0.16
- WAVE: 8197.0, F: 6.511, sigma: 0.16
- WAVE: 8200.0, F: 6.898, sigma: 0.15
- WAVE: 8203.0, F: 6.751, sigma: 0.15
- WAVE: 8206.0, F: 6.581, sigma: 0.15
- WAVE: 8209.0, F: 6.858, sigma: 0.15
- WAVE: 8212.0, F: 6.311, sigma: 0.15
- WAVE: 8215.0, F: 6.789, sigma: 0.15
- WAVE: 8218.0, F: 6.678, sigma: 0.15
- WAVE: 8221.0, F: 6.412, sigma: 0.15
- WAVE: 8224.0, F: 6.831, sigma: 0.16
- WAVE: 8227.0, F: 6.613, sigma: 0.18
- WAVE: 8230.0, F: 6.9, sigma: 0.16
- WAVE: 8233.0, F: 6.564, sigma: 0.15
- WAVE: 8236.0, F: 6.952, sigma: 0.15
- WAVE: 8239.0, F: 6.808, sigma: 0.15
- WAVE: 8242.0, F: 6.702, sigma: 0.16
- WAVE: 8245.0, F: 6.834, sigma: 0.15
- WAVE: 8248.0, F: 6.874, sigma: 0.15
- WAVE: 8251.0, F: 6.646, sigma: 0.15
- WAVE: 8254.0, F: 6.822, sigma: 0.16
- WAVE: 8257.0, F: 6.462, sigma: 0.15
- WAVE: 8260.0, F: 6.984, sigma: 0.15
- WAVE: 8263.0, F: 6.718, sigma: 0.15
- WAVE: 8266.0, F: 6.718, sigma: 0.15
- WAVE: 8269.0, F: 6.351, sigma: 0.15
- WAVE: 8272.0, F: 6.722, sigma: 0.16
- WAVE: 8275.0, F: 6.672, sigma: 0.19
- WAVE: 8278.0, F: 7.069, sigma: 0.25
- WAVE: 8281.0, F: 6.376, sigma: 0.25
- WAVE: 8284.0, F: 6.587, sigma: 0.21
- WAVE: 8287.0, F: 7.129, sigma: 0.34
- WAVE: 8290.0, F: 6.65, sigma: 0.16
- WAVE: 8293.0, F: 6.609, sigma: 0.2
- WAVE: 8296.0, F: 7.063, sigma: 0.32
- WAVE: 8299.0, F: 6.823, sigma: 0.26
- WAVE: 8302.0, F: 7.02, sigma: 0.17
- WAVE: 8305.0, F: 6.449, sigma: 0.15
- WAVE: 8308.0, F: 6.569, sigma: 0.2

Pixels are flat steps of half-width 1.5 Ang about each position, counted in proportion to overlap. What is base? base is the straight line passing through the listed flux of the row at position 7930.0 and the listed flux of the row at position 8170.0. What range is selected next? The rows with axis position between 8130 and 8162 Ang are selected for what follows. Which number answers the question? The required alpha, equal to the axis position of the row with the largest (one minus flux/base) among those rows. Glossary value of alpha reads 8146.0 Ang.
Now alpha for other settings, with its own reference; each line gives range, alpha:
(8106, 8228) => 8194.0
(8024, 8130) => 8047.0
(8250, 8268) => 8257.0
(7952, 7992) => 7957.0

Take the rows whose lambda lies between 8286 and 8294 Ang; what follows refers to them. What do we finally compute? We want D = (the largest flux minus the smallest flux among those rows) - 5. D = -4.48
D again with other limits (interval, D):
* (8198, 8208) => -4.68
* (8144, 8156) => -4.53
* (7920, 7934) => -4.56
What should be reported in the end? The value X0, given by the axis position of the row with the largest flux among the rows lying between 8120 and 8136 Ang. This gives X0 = 8125.0 Ang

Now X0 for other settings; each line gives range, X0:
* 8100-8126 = 8125.0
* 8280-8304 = 8287.0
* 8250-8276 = 8260.0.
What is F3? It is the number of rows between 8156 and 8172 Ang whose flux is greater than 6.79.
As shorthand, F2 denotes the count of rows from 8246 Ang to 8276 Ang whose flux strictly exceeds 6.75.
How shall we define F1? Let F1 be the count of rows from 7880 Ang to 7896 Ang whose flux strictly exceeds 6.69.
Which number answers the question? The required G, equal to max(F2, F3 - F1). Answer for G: 3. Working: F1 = 5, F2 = 3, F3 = 2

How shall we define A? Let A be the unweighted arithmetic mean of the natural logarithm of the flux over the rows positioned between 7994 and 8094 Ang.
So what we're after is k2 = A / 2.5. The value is 0.767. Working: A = 1.92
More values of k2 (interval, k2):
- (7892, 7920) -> 0.779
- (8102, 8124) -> 0.765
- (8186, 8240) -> 0.758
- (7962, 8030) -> 0.773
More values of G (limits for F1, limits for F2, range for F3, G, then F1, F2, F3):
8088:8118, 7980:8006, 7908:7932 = 7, 6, 7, 6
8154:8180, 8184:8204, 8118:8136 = 3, 8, 3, 4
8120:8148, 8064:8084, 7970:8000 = 4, 6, 4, 8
